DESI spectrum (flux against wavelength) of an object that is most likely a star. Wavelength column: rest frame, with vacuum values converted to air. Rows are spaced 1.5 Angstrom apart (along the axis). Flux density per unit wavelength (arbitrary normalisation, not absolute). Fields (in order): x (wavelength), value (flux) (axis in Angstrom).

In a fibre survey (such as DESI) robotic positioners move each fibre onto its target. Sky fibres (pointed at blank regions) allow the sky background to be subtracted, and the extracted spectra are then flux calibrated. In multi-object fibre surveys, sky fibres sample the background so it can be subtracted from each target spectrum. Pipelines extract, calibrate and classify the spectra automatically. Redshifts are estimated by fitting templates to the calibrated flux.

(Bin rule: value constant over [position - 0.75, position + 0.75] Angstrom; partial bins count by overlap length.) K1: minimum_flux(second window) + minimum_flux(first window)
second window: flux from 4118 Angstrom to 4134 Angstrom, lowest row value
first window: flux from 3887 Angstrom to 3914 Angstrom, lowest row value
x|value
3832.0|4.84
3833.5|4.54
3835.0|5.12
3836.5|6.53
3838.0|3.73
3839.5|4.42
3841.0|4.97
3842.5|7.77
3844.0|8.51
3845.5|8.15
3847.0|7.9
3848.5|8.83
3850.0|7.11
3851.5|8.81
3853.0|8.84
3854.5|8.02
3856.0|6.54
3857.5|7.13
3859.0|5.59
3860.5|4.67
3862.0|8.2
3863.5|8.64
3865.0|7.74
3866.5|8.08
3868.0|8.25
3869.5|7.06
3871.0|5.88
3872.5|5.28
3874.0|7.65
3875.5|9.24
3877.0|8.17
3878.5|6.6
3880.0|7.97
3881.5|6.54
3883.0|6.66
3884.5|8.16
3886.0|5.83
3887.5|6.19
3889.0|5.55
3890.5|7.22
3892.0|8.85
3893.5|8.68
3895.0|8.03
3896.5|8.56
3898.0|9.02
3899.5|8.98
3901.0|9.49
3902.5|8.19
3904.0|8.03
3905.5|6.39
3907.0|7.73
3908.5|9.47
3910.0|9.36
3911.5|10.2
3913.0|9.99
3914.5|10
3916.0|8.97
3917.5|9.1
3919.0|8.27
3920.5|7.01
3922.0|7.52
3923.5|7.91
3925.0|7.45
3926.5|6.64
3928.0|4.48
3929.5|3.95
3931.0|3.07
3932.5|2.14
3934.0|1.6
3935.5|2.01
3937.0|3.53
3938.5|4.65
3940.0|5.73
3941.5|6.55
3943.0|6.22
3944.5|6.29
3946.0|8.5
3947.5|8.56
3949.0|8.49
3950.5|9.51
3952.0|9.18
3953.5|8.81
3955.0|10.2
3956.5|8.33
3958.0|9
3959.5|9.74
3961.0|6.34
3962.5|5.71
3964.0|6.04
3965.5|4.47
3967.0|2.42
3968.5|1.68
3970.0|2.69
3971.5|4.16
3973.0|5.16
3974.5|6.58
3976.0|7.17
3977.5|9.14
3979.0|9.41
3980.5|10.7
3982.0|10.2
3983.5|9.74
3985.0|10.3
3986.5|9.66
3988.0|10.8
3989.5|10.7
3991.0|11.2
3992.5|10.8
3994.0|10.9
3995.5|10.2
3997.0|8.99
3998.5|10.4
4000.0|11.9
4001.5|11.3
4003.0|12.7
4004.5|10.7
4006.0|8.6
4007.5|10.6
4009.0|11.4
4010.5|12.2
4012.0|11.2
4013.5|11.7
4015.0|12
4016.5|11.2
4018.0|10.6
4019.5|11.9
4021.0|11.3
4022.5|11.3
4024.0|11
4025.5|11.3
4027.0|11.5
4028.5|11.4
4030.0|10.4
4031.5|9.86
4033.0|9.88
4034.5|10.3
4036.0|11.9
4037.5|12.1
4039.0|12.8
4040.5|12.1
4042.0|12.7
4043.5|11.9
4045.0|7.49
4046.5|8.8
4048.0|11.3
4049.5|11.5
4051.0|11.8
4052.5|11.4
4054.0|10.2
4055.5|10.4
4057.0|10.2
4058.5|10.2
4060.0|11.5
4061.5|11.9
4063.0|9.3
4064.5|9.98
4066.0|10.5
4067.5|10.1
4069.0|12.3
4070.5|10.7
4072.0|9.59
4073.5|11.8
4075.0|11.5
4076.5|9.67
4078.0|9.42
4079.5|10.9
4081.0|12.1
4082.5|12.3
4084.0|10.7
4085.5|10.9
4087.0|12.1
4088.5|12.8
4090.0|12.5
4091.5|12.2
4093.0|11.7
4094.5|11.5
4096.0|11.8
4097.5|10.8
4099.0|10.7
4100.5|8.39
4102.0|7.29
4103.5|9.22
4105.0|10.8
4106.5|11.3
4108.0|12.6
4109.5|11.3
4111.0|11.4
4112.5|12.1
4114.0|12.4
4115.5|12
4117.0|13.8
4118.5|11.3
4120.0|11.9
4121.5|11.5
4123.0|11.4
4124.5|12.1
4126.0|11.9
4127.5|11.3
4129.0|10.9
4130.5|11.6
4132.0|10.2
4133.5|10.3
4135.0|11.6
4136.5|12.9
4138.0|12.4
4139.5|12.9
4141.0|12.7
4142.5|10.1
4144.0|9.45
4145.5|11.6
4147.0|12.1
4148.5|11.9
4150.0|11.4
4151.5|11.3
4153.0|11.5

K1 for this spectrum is 16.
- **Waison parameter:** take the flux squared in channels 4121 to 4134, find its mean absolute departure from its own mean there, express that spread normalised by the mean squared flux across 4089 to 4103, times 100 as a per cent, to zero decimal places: 10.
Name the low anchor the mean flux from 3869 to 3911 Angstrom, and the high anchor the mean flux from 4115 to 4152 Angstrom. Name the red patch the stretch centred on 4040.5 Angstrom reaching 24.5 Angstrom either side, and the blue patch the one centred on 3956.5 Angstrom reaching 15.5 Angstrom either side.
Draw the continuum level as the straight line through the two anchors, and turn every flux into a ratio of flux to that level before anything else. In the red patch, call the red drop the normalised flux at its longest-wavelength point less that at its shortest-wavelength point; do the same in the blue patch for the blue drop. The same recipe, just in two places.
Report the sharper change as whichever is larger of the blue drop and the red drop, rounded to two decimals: -0.20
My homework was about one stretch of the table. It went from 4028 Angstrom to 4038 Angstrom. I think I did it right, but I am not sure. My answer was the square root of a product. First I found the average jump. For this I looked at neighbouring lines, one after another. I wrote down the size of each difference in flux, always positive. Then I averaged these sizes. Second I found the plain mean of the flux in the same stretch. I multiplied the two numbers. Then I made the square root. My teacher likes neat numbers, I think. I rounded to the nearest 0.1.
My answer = 2.6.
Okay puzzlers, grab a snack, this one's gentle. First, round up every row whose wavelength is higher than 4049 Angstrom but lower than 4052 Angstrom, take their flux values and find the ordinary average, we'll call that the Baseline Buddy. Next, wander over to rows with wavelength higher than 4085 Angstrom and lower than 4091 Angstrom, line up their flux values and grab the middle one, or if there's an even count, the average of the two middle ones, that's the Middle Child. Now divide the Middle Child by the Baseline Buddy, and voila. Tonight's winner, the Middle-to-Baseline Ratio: 1.06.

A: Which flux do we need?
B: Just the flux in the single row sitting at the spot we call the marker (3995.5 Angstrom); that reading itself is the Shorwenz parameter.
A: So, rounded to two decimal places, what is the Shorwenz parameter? 10.20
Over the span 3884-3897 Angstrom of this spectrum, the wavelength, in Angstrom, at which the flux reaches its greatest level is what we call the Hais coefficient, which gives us 3892.0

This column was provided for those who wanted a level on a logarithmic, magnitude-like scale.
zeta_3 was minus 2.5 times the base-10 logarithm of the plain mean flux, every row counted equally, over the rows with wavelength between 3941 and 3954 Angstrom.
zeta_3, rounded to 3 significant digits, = -2.26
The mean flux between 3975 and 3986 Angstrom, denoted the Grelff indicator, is 9.5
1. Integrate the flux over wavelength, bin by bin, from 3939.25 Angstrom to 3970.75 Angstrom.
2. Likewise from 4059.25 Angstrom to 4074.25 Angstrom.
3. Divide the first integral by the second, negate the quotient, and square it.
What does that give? 1.80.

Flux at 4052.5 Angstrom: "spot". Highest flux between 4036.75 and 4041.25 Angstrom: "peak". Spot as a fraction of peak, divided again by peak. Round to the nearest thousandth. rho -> 0.070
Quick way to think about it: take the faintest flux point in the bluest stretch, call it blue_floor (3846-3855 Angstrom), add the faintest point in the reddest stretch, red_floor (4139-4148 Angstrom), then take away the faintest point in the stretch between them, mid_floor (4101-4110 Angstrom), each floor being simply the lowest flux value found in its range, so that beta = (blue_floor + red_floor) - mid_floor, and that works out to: 9.3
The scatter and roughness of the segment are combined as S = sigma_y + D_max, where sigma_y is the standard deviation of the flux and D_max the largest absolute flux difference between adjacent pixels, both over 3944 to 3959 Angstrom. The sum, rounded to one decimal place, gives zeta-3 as 3.2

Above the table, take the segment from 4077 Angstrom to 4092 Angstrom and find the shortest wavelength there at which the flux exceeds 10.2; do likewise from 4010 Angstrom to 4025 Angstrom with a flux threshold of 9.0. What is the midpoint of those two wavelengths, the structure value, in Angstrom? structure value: 4045.0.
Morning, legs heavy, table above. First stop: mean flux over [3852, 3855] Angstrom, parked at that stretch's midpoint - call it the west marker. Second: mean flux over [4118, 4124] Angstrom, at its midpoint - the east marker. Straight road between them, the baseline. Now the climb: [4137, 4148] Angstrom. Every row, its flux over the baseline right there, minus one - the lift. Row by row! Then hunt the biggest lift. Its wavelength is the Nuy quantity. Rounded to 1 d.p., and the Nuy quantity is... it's 4139.5 Angstrom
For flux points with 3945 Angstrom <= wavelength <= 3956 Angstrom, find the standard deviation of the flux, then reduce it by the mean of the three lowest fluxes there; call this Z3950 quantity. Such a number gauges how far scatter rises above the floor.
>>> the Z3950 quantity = -7.9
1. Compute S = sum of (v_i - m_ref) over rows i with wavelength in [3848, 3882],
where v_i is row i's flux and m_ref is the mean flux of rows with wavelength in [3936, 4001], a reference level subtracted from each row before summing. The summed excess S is -11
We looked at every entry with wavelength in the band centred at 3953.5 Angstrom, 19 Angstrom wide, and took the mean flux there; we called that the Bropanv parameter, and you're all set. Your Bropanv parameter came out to 8.4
